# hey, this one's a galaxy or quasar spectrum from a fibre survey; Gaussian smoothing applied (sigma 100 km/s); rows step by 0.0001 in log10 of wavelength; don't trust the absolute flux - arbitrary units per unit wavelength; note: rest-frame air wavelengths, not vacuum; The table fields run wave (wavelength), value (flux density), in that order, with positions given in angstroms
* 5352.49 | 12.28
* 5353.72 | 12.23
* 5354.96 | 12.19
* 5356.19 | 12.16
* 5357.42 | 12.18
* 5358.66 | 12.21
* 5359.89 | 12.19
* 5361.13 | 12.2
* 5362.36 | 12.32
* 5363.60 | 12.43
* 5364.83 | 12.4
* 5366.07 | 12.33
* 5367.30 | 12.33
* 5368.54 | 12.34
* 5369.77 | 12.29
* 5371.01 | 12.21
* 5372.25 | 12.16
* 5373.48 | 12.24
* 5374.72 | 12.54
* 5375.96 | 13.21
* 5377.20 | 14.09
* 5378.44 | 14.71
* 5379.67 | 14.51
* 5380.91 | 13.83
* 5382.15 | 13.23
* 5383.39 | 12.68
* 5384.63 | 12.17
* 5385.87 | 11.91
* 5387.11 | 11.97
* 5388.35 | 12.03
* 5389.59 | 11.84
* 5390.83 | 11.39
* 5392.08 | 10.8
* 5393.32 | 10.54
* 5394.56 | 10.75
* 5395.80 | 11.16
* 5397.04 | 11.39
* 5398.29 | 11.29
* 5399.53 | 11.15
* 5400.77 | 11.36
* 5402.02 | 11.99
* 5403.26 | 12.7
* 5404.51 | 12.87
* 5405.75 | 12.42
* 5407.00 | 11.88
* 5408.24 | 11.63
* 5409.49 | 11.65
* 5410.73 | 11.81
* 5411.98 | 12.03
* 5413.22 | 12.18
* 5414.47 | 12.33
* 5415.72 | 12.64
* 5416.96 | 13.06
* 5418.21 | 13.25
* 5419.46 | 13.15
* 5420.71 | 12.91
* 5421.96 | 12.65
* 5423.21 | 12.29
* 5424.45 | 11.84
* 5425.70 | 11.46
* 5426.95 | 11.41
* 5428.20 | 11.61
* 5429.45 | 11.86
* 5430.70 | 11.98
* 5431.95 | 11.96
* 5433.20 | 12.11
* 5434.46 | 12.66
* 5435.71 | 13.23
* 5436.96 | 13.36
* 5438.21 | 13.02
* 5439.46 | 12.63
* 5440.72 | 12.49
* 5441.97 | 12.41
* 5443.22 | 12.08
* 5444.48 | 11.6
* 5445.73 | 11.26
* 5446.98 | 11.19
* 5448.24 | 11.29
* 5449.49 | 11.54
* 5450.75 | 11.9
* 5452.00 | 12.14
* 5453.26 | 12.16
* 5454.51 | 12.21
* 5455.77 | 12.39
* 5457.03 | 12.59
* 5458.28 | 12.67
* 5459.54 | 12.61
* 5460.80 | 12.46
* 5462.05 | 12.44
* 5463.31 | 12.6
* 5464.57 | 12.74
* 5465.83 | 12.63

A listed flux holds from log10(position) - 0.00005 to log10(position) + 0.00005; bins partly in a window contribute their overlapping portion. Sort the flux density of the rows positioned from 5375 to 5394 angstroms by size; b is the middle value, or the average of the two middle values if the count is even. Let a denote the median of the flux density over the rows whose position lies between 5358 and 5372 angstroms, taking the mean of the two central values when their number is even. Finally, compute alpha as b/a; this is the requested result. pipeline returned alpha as 0.99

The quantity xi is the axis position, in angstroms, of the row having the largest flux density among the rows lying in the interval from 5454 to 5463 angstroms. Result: 5458.28 angstroms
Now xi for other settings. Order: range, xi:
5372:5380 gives 5378.44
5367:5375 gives 5374.72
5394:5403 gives 5402.02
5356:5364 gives 5363.60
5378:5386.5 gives 5378.44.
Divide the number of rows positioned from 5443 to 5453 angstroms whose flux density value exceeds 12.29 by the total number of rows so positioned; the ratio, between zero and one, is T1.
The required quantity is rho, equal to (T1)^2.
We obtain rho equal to 0.000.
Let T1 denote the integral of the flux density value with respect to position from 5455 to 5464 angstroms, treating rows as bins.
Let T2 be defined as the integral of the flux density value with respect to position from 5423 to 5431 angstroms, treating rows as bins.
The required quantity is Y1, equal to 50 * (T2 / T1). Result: 41.7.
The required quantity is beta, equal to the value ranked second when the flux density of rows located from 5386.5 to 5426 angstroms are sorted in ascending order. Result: 10.75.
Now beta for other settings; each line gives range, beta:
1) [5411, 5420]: 12.18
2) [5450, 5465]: 12.14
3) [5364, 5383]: 12.21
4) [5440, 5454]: 11.26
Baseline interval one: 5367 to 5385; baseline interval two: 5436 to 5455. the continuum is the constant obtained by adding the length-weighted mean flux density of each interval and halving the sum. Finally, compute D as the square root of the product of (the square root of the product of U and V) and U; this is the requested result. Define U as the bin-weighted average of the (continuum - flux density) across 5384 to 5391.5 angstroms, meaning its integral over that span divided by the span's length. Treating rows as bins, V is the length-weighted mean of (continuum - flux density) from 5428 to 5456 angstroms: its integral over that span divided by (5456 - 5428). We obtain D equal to 0.59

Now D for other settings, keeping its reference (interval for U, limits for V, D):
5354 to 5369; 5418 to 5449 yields 0.29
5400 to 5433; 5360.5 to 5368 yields 0.32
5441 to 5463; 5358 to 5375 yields 0.41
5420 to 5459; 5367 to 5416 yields 0.38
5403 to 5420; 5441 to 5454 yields 0.24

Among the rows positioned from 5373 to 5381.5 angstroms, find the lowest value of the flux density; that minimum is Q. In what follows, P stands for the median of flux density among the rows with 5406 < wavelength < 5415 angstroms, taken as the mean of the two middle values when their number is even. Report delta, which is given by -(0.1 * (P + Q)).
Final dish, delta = -2.41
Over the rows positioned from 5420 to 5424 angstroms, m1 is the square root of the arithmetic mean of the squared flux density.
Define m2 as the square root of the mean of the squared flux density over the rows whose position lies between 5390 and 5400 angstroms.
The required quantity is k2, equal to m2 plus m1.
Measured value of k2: 23.68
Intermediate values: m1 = 12.6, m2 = 11.1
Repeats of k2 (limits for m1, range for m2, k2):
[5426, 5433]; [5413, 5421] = 24.56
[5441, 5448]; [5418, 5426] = 24.24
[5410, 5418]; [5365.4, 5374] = 24.62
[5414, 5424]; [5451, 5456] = 25.01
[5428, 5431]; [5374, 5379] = 25.48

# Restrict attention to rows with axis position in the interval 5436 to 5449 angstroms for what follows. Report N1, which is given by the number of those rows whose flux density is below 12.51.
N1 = 7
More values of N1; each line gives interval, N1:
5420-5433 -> 8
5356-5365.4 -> 8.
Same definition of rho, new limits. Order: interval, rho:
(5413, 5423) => 0.766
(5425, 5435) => 0.016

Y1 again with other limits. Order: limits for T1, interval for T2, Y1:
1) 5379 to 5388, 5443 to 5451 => 39.6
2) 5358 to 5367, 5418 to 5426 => 45.2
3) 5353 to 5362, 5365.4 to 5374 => 48.1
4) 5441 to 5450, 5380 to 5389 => 54.0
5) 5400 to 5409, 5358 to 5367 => 50.8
